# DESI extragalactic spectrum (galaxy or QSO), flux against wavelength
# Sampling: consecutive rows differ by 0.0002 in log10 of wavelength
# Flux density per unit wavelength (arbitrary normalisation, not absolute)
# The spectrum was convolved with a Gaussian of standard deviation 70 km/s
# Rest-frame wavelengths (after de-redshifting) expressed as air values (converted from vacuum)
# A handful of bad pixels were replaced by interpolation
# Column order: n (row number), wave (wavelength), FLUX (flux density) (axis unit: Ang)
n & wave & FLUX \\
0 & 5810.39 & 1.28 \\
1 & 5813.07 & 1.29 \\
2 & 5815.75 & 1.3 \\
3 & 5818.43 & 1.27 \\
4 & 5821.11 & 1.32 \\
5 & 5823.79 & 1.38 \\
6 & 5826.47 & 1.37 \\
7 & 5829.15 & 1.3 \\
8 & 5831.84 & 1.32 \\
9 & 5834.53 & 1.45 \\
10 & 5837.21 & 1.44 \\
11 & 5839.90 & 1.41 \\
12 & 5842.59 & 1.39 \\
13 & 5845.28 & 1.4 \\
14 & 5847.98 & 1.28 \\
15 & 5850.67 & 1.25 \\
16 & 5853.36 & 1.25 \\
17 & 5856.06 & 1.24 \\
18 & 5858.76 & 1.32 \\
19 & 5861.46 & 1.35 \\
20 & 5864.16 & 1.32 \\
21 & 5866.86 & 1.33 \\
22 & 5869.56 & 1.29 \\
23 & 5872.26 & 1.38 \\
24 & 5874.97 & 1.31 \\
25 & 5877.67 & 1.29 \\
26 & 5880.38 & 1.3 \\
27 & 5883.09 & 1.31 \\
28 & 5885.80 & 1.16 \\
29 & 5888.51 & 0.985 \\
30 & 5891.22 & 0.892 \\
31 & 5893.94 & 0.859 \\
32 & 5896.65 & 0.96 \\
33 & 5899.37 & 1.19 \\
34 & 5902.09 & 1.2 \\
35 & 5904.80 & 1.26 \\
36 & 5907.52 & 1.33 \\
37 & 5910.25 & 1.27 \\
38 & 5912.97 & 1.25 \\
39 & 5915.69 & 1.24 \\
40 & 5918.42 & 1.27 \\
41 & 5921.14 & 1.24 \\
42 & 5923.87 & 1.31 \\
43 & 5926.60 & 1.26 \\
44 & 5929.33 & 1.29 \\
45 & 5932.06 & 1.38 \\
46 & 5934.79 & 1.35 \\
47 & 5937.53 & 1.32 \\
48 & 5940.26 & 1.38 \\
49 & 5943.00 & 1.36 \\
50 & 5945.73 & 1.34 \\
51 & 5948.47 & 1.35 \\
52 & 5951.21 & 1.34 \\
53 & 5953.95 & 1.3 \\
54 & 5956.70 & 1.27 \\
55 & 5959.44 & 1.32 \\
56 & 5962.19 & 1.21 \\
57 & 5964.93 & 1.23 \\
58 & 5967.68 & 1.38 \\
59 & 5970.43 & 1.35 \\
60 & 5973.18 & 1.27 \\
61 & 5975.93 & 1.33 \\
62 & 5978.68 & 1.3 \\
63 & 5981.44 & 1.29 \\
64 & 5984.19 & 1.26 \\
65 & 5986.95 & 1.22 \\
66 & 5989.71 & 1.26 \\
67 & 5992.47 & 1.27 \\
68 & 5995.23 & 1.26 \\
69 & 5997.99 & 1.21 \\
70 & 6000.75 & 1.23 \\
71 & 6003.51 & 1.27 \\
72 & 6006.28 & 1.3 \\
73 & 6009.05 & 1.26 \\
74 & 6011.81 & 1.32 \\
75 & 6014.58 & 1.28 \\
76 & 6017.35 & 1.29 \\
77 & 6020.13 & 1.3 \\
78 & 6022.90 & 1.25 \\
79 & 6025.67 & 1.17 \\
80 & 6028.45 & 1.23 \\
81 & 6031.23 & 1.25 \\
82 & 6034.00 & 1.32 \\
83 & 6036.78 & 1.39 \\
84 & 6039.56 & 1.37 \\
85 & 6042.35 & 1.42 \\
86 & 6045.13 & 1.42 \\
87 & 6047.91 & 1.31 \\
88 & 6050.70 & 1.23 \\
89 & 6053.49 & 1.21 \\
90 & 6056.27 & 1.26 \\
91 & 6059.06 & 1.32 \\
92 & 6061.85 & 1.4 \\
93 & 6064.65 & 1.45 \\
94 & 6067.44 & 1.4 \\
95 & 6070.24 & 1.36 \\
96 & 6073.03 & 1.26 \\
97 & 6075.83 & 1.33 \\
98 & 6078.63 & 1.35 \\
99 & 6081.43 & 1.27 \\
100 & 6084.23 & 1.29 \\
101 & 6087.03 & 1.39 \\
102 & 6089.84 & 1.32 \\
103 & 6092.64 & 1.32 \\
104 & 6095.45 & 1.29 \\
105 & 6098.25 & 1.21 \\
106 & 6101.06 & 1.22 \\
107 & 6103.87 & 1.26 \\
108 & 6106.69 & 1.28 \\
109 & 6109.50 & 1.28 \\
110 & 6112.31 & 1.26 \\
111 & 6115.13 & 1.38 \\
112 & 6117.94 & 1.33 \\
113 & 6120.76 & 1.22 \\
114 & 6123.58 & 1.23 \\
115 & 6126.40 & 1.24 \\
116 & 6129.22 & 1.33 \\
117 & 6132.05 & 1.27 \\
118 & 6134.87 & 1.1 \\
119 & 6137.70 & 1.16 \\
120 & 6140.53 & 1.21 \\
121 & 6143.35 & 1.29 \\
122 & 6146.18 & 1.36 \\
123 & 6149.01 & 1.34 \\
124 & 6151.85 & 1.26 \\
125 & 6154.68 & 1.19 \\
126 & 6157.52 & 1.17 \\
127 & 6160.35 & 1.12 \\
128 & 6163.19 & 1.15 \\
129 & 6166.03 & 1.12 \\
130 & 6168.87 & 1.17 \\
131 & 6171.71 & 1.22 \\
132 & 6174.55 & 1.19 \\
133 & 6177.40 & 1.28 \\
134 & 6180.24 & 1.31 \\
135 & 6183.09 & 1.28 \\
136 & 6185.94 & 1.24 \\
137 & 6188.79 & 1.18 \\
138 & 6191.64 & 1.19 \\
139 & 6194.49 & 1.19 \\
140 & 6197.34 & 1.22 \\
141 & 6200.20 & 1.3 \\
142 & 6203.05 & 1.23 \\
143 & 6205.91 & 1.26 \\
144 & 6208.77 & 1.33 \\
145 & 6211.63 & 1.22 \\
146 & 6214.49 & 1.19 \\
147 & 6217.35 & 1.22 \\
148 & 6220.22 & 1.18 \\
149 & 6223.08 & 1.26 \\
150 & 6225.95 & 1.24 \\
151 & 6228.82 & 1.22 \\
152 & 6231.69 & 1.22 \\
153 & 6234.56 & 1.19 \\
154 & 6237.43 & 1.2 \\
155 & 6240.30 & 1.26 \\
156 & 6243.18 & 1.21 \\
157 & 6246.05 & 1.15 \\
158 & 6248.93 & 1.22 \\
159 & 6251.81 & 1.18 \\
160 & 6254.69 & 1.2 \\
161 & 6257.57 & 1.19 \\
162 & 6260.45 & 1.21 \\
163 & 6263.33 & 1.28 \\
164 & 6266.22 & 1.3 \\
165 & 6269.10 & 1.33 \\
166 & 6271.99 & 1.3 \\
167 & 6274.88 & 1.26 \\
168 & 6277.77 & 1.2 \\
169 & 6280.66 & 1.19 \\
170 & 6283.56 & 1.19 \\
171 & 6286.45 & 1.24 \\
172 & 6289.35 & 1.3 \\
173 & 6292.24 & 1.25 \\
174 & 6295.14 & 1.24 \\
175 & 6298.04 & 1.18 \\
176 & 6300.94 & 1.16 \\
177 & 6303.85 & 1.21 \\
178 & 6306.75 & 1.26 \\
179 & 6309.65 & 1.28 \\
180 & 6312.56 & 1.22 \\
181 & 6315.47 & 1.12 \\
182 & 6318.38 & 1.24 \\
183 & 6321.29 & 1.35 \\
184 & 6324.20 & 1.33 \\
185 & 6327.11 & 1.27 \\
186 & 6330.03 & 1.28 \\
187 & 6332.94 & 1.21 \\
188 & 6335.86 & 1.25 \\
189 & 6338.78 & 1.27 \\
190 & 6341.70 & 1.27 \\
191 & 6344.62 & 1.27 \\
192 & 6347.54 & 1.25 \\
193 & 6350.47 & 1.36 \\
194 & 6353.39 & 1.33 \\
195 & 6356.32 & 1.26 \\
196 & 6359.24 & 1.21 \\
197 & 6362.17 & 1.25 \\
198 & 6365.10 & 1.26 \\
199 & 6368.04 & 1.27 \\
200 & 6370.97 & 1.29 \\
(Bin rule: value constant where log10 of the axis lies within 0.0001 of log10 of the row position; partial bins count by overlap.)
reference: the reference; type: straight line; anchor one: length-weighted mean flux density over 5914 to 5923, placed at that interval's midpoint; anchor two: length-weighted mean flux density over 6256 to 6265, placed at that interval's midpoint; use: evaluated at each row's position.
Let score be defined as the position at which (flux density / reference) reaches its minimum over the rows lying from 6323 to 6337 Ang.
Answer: 6332.94 Ang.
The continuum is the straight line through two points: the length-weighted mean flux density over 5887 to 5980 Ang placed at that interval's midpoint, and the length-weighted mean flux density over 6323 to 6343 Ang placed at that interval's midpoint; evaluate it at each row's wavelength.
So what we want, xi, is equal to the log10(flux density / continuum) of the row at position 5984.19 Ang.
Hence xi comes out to 0.002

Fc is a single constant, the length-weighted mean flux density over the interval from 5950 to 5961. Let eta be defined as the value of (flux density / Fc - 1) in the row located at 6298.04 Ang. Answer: -0.095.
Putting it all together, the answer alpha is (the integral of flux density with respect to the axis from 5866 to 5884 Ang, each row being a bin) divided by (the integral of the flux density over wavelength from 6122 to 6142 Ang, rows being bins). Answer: 0.97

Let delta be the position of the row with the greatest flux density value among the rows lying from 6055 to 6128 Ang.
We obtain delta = 6064.65 Ang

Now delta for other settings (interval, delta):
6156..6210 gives 6208.77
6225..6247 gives 6240.30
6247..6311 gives 6269.10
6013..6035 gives 6034.00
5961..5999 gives 5967.68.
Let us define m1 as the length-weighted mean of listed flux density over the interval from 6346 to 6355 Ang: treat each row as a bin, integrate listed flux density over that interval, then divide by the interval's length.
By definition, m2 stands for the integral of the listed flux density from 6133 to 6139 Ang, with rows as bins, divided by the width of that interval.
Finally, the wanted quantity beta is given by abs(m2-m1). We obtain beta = 0.17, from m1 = 1.31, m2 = 1.14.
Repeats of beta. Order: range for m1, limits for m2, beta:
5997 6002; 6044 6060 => 0.07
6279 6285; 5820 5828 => 0.17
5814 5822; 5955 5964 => 0.03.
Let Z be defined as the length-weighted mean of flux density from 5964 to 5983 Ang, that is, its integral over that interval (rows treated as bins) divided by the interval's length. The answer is 1.31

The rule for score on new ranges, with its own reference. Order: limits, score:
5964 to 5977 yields 5964.93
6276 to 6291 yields 6280.66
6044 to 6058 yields 6053.49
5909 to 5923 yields 5915.69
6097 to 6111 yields 6098.25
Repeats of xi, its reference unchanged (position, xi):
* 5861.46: 0.033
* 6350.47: 0.030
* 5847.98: 0.010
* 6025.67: -0.031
